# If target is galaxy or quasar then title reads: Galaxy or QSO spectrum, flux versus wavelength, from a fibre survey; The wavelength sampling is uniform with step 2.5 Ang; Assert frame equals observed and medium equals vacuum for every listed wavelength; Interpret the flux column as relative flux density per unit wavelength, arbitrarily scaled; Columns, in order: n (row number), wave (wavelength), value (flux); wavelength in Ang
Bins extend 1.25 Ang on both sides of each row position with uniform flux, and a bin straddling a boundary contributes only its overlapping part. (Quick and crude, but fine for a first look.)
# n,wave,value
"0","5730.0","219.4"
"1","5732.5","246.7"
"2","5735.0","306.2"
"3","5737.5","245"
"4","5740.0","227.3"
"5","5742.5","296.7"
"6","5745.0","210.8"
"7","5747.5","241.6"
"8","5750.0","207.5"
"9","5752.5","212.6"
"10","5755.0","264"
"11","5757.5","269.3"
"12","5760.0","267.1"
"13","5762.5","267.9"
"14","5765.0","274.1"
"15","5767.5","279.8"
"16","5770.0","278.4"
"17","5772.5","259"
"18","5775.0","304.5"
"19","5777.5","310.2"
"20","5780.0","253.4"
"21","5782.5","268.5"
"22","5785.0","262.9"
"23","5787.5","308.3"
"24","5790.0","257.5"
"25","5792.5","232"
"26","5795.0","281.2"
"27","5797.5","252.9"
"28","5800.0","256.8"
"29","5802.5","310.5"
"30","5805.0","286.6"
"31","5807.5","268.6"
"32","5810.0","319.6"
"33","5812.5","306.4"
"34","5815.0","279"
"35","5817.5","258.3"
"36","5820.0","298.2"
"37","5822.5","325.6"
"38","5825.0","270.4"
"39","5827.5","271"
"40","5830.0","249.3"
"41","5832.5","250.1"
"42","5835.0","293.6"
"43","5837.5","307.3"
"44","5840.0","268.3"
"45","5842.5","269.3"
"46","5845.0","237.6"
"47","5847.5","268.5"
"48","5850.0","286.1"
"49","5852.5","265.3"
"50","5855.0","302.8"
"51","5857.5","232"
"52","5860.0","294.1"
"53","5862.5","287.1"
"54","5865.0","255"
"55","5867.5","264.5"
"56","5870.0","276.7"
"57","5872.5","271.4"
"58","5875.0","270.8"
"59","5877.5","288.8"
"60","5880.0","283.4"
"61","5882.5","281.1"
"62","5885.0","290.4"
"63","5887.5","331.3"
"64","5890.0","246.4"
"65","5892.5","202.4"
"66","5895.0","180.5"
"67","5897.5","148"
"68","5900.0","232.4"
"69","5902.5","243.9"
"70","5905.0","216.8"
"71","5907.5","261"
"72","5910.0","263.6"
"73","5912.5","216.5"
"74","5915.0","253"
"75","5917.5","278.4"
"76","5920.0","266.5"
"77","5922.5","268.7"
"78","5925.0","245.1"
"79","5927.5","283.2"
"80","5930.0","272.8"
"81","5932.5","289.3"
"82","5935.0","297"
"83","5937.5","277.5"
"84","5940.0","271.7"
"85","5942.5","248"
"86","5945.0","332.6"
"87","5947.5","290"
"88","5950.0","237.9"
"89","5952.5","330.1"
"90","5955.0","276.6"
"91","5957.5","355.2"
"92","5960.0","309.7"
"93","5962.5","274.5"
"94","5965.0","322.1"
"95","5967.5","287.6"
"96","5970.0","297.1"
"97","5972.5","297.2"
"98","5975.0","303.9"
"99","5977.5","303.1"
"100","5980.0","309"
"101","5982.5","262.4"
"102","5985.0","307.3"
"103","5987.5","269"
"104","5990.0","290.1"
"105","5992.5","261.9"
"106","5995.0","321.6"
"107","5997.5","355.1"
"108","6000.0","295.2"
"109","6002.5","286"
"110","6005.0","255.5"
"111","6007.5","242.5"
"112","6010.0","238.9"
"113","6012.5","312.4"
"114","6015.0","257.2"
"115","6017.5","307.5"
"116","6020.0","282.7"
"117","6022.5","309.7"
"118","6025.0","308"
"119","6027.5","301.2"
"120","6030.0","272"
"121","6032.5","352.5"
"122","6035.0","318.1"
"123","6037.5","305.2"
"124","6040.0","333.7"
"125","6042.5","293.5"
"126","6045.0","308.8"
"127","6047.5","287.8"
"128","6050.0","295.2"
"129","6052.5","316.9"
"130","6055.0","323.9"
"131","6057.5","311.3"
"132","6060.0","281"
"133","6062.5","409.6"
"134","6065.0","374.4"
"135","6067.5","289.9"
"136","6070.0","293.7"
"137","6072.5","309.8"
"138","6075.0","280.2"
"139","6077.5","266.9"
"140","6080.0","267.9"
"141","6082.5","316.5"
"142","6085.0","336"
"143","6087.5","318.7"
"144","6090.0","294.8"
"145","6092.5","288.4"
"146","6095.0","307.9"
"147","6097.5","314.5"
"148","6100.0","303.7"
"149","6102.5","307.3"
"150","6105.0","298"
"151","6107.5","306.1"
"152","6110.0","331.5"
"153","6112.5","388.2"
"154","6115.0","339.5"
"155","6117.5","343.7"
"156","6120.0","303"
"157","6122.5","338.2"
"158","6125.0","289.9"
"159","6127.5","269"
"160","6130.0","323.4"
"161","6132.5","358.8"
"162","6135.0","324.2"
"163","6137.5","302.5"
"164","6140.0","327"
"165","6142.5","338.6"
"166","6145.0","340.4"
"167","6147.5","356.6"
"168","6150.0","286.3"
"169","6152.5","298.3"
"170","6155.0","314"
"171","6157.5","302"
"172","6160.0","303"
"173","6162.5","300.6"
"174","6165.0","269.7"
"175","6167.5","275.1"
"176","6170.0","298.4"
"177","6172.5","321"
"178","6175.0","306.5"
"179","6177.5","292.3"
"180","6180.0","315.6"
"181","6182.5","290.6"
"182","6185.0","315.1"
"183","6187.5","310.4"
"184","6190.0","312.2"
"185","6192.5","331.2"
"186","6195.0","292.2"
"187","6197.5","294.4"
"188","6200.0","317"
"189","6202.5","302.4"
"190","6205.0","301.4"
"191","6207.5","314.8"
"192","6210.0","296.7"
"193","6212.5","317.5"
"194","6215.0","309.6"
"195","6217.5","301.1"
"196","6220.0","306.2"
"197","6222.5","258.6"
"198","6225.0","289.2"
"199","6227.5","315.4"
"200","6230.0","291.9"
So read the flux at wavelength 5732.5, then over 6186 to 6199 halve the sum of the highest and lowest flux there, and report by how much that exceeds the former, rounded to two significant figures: 65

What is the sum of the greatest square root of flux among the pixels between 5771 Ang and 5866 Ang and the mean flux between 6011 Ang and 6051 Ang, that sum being 321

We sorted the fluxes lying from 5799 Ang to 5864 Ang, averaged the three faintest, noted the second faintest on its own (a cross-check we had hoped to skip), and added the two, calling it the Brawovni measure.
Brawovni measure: 477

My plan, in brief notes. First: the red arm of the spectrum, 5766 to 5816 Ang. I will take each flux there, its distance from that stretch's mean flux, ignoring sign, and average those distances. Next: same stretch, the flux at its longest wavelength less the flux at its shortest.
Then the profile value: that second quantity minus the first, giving -21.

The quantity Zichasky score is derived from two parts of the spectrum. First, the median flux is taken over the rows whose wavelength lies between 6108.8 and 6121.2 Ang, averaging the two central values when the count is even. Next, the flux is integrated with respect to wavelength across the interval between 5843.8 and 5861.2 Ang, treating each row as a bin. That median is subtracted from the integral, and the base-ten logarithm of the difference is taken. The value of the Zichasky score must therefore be 3.64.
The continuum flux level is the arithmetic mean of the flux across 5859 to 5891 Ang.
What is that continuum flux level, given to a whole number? 280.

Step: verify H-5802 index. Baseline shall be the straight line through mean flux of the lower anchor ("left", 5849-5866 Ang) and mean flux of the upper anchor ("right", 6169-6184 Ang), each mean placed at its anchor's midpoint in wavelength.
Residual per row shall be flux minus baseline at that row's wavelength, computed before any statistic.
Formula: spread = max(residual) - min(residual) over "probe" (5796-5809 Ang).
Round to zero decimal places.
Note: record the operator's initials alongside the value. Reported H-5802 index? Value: 57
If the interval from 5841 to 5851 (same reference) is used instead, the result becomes 48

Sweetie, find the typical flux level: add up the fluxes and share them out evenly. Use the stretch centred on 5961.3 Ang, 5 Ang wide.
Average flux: 292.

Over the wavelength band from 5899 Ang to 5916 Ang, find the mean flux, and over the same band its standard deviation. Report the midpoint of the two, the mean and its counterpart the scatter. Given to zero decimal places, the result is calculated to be 130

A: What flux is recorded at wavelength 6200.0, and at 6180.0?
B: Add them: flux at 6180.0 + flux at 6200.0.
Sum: 633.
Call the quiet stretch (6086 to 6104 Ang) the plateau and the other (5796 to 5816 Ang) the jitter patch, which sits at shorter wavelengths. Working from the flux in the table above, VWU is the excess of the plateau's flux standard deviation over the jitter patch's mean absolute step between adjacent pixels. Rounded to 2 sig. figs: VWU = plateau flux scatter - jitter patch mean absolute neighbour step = -17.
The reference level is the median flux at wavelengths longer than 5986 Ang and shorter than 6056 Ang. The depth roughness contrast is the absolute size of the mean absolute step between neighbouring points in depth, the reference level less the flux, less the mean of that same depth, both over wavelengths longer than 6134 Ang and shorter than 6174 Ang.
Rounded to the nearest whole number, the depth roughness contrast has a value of 30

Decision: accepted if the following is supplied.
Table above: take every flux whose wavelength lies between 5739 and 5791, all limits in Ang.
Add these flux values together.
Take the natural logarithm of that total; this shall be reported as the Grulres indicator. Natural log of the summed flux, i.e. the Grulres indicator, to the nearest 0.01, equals 8.62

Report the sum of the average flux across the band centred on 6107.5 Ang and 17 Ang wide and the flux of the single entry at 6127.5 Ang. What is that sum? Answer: 594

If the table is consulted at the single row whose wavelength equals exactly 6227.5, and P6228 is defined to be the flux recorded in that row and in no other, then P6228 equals 315.4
